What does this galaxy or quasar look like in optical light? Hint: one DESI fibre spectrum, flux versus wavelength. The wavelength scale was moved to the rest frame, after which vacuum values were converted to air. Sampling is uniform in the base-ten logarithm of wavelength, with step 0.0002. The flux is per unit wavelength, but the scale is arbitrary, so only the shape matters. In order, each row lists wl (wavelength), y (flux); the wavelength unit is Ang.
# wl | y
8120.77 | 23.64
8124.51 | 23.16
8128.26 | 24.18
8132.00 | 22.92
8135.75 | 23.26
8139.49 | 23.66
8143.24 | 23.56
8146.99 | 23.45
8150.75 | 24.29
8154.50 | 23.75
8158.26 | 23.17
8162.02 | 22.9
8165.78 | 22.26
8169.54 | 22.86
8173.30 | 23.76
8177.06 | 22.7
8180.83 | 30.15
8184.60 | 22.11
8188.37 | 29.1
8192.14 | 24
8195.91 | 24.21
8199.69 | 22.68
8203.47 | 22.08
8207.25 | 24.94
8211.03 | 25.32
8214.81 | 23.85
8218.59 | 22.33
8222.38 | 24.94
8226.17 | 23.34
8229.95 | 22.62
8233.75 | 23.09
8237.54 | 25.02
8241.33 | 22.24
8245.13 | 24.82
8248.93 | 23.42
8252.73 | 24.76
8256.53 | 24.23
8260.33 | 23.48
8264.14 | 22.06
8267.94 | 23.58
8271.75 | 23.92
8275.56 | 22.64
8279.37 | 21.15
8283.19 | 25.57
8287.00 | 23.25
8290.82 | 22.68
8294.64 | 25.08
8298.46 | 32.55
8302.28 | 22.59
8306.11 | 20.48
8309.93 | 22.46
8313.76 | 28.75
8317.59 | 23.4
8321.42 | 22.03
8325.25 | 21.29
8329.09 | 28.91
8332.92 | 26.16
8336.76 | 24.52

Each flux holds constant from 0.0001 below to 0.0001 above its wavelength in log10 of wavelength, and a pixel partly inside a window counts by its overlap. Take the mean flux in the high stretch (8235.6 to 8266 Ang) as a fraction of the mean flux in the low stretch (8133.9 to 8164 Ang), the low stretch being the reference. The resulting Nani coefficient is 1.01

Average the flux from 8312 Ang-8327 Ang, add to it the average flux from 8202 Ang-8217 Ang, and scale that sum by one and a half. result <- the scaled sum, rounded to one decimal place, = 71.9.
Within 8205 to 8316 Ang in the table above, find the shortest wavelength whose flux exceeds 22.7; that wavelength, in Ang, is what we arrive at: 8207.25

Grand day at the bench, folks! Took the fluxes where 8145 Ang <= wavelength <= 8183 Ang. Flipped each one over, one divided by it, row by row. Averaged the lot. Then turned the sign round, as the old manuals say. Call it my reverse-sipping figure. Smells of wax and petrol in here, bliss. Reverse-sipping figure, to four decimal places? -0.0421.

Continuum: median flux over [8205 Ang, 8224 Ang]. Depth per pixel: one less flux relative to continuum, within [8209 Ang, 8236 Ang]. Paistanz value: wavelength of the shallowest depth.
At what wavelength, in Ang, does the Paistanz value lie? 8211.03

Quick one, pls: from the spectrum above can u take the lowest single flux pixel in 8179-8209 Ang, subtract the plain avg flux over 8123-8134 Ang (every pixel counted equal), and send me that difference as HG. -1.3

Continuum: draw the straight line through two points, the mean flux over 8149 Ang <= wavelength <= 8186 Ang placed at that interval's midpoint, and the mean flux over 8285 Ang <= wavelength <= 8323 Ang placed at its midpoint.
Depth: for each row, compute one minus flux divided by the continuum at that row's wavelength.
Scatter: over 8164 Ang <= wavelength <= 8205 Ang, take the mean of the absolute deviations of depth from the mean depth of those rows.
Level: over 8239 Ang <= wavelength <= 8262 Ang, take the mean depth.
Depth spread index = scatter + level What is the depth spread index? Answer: 0.095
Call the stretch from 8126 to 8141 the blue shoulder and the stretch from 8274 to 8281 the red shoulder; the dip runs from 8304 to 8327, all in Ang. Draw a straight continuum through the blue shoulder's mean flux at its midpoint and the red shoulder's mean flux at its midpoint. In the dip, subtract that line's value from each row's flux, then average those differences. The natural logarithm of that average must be 0.47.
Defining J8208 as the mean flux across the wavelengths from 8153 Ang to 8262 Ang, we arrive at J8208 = 23.9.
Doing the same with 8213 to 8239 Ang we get 23.6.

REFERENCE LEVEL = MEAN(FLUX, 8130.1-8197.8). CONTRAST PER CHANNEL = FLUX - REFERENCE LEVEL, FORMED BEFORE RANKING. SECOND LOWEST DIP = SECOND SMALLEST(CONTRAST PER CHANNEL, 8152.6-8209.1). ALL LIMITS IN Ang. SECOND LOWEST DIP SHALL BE -1.90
